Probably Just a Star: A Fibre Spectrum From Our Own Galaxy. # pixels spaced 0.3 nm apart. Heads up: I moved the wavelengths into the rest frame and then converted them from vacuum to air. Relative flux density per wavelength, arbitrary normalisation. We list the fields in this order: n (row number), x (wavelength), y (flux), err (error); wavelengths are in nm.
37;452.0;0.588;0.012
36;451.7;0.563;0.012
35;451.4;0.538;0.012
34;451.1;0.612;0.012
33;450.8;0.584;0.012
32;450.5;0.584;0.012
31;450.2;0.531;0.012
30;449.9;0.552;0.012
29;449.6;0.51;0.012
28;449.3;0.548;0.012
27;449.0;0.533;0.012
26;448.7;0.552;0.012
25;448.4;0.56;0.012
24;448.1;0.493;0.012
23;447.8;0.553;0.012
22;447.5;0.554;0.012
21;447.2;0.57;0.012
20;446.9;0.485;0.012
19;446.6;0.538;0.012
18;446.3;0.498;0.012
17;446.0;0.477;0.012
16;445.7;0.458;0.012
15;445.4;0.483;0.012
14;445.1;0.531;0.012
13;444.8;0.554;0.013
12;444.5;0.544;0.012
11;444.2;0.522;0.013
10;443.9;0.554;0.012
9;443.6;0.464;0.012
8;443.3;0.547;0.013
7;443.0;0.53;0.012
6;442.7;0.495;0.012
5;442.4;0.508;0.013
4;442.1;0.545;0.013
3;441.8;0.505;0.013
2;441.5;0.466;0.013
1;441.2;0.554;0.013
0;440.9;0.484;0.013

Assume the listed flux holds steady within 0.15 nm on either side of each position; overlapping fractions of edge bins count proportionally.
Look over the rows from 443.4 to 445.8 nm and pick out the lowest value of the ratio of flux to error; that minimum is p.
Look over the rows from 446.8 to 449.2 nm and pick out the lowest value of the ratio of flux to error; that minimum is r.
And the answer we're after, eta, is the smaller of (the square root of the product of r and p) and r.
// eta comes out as 39.3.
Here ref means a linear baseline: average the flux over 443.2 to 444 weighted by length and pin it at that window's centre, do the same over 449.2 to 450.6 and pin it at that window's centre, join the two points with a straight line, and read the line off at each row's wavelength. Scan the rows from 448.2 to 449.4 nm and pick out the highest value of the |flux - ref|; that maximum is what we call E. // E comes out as 0.023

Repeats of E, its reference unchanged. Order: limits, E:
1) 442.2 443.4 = 0.030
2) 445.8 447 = 0.051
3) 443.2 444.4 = 0.054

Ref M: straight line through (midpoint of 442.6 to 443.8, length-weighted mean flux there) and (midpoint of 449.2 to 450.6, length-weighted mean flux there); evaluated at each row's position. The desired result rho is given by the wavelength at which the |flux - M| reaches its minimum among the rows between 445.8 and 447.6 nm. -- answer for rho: 446.6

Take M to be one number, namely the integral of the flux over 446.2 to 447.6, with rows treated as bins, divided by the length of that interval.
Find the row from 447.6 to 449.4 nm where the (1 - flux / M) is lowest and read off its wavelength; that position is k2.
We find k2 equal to 448.4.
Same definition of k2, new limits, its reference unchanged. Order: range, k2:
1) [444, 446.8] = 444.8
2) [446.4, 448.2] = 447.2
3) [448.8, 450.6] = 450.5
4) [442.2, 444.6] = 443.9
